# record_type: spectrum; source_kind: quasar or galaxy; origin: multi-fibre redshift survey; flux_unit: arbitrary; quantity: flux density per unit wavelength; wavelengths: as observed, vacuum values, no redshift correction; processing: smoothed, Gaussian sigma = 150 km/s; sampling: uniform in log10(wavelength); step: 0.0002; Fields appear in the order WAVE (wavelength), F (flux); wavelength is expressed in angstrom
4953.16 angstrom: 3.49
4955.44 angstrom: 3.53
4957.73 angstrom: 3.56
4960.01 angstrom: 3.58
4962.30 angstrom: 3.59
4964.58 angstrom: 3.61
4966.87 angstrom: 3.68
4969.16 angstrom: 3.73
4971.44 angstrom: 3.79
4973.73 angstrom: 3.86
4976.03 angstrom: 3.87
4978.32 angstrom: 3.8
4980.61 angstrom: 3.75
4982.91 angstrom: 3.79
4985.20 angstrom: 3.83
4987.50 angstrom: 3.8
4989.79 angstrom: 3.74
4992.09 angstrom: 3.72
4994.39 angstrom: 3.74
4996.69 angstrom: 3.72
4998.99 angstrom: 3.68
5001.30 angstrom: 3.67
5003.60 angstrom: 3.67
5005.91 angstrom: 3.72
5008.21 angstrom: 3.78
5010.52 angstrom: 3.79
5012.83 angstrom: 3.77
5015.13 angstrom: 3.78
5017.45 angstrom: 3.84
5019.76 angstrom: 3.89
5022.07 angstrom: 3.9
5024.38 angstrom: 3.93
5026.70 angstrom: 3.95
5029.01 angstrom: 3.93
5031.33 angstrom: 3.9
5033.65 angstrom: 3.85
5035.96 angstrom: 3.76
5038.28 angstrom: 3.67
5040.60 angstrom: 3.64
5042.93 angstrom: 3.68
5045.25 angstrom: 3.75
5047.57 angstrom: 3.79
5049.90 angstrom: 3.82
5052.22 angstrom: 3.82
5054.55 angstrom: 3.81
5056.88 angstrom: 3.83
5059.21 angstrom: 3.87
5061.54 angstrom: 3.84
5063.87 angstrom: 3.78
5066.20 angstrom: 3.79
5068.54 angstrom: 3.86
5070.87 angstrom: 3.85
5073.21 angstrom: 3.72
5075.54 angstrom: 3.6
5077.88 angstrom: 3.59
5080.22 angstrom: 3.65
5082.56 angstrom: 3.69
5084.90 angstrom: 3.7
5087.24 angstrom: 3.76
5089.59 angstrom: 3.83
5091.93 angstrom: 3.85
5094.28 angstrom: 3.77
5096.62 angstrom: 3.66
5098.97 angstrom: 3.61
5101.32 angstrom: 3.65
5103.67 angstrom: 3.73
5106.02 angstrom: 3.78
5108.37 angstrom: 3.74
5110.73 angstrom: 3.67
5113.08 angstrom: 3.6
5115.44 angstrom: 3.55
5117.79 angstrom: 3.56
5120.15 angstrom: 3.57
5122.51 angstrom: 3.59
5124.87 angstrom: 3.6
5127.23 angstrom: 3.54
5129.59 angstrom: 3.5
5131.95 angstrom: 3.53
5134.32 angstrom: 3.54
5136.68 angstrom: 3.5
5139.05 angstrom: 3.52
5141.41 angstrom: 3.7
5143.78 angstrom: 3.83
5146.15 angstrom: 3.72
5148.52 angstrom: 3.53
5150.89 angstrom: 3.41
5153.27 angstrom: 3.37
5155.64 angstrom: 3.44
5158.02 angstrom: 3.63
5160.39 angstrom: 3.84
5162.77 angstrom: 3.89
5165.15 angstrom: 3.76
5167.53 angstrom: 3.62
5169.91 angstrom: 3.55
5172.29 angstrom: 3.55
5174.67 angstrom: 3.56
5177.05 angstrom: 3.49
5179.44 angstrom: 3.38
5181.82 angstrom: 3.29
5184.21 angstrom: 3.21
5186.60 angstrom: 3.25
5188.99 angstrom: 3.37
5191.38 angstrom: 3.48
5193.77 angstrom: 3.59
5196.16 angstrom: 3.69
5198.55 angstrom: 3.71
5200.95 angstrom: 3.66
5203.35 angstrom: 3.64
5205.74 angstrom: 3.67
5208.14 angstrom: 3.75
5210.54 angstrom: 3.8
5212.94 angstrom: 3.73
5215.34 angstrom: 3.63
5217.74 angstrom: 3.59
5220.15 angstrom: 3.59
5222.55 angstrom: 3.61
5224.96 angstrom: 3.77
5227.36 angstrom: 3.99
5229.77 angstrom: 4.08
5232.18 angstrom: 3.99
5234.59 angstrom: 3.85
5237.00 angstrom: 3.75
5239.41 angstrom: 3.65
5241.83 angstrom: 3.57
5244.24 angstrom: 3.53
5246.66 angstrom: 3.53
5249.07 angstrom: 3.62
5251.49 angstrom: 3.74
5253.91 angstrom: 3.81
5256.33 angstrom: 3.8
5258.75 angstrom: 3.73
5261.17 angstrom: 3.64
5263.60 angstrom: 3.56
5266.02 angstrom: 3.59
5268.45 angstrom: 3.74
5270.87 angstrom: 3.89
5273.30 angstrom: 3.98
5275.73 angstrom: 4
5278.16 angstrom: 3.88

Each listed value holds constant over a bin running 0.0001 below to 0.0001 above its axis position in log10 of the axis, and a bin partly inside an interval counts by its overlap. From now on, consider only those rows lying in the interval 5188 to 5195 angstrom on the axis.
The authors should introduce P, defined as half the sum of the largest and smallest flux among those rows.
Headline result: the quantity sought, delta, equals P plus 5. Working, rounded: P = 3.48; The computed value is 8.48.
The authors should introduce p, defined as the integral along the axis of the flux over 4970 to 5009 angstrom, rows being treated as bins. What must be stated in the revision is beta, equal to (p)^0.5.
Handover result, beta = 12.1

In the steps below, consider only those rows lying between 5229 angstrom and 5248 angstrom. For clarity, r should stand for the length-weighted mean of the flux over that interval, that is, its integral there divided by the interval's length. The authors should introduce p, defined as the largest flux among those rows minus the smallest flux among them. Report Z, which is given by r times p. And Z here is 2.1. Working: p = 0.55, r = 3.74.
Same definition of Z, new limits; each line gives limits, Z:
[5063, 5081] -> 1.0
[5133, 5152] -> 1.5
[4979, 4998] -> 0.4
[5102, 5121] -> 0.8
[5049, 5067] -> 0.3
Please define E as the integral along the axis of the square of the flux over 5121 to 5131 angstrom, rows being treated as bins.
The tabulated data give 127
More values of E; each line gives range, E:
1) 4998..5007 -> 122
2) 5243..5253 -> 131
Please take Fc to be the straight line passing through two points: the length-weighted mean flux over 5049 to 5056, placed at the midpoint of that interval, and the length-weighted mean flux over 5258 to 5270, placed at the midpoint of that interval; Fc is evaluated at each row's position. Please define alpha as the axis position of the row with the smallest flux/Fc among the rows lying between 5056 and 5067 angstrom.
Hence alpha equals 5063.87 angstrom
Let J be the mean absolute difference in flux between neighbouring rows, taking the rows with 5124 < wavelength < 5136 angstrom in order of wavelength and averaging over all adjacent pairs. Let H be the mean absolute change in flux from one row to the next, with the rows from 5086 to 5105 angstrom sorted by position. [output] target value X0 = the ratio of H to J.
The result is 1.8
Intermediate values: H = 0.064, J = 0.035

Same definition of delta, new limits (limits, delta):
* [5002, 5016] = 8.73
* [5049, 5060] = 8.84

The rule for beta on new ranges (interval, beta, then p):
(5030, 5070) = 12.3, 152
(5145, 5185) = 11.9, 142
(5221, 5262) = 12.4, 154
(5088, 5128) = 12.1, 147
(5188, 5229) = 12.3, 150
